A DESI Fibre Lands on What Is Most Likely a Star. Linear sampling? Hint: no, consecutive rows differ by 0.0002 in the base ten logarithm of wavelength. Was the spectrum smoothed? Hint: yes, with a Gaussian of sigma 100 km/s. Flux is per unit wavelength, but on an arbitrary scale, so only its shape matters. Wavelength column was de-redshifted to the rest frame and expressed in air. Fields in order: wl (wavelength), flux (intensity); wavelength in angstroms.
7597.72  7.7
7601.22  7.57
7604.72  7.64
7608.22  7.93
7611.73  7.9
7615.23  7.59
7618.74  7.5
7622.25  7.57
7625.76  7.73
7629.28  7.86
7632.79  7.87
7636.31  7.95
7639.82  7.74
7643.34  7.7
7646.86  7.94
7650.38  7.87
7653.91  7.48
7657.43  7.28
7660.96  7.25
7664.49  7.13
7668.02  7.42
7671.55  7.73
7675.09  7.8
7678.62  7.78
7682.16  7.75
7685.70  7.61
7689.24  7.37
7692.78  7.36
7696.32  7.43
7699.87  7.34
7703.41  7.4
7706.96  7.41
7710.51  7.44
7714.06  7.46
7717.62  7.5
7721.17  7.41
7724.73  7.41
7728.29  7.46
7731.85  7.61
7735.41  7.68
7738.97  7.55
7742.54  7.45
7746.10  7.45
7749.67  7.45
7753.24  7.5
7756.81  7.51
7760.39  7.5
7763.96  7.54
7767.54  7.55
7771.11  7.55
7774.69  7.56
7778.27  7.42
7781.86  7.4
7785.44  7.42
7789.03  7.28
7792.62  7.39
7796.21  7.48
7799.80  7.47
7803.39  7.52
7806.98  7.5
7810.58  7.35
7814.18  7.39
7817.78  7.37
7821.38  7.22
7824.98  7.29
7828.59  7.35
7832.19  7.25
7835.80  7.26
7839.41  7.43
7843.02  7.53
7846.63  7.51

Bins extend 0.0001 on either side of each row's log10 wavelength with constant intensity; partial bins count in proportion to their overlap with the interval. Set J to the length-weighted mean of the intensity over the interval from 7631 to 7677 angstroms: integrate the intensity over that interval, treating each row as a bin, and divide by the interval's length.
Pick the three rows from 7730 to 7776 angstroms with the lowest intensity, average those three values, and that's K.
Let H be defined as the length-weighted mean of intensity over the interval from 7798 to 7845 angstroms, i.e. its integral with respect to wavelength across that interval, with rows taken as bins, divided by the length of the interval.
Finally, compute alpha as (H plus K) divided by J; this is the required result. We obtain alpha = 1.94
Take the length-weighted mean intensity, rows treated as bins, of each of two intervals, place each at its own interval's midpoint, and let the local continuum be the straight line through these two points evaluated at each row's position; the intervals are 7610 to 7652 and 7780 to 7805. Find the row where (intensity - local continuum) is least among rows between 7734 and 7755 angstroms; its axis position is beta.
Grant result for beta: 7742.54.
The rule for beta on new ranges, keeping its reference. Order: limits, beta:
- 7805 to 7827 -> 7821.38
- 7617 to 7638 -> 7618.74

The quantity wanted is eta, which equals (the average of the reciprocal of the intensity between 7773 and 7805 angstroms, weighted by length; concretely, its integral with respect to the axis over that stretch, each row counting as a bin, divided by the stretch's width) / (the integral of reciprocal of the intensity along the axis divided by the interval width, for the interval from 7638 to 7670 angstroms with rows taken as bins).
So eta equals 1.01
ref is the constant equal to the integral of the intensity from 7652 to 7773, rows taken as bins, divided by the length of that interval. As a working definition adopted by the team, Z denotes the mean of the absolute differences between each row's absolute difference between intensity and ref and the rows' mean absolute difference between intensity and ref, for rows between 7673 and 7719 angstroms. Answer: 0.08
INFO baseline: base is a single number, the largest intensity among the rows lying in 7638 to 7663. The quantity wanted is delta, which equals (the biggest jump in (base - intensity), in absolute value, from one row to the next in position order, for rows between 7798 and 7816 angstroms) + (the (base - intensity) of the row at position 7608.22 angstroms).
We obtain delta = 0.2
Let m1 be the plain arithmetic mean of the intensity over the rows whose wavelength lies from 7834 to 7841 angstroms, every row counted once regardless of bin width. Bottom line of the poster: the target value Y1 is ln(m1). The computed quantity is 1.99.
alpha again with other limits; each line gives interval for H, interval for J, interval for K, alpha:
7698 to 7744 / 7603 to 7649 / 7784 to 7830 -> 1.90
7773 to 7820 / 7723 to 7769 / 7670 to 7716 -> 1.97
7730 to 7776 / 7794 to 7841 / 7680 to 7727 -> 2.02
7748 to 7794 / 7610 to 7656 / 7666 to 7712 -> 1.91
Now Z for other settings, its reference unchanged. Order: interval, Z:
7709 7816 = 0.04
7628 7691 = 0.10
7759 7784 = 0.02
